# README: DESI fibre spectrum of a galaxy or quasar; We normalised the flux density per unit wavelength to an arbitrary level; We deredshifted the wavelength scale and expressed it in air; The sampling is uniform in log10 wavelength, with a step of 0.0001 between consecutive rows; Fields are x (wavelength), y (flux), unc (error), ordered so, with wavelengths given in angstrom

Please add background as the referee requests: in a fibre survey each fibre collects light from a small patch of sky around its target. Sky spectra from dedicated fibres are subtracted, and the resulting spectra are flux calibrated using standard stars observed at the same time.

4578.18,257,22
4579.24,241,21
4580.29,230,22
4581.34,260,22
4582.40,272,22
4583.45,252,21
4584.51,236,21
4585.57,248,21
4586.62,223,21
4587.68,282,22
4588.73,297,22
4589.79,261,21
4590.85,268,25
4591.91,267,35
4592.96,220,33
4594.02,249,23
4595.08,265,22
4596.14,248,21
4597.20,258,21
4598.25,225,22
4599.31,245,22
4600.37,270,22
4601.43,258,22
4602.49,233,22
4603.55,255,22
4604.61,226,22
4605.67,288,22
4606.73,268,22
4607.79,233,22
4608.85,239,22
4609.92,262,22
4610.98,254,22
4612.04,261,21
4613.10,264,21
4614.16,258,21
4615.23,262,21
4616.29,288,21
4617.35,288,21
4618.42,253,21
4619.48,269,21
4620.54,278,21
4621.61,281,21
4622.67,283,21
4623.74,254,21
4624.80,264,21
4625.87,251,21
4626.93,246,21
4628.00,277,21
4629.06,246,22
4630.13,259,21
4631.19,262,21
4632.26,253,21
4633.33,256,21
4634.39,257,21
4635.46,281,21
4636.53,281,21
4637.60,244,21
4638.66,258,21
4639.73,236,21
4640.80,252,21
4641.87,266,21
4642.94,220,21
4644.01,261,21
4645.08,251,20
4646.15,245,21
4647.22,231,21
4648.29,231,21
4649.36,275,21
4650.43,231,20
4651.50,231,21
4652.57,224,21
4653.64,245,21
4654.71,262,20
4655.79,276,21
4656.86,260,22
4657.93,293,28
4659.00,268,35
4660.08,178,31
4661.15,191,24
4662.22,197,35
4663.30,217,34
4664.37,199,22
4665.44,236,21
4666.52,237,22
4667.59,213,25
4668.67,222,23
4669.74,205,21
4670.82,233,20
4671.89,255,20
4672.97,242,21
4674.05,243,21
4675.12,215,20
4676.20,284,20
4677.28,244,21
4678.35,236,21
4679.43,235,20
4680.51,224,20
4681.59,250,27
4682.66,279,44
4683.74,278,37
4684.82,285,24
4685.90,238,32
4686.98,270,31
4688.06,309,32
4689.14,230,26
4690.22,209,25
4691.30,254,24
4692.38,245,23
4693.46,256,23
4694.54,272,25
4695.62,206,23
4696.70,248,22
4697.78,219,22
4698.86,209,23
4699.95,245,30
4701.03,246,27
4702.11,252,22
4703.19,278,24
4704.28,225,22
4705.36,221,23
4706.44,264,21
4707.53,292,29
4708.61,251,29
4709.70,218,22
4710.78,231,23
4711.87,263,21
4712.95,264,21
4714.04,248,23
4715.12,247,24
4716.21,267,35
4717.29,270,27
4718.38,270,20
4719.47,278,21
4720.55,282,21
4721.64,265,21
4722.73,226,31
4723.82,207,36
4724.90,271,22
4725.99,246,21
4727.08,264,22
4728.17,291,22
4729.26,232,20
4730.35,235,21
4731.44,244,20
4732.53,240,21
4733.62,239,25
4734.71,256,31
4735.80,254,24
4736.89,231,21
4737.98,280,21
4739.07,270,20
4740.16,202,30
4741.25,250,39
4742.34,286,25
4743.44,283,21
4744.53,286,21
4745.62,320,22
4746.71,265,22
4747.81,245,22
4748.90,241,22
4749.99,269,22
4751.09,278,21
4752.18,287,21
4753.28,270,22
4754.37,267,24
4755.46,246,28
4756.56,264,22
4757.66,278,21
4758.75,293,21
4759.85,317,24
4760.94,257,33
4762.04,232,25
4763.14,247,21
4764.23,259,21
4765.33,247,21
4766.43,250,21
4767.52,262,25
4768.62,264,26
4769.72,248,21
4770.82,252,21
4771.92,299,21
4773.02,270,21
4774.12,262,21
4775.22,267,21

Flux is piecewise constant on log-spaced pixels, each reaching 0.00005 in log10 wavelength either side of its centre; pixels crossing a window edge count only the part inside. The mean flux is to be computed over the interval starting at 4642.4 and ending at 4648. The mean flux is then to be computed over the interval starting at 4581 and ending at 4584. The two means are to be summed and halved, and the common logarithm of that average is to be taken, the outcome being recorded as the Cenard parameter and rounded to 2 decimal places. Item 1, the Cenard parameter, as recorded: 2.40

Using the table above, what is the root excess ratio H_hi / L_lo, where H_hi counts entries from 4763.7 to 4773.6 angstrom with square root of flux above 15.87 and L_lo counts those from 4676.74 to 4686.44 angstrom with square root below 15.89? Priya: 1.0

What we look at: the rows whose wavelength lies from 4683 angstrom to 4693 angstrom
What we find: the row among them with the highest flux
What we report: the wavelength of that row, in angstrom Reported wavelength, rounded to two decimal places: 4688.06 angstrom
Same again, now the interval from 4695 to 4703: 4702.11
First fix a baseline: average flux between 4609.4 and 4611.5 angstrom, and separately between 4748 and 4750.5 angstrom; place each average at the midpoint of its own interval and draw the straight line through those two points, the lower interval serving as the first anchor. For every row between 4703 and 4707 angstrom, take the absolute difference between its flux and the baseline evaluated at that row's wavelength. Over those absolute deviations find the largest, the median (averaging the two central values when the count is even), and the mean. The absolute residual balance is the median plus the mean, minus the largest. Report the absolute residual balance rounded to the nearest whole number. 16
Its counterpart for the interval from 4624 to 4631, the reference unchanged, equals -1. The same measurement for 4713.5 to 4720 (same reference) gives 4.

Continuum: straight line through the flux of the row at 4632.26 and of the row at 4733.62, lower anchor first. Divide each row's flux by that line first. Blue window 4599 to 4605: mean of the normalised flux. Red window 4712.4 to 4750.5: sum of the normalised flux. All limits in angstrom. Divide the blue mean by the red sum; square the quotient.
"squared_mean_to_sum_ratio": 0.0007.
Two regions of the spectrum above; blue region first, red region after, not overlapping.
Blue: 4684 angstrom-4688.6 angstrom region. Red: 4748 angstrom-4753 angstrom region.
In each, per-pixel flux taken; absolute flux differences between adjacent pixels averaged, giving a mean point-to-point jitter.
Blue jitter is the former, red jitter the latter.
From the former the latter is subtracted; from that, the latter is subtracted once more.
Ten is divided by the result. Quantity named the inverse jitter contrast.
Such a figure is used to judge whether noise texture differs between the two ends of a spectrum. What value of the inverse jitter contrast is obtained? 1.15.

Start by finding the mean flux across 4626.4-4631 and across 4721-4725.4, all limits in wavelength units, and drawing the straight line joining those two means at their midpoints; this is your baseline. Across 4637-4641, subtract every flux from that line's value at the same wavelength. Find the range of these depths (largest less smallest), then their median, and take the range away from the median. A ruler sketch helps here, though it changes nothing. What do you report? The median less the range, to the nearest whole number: -14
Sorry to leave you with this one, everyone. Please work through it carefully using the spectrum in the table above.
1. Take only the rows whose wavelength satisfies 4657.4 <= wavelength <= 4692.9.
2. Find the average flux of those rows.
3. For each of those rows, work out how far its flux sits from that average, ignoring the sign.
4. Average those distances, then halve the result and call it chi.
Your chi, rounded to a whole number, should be 12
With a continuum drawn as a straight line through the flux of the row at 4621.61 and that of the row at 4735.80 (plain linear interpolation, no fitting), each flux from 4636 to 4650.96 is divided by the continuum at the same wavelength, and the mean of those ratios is 0.90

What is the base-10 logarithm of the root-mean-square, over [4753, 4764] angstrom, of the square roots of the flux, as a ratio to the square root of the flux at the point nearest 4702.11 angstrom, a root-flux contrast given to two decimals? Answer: 0.01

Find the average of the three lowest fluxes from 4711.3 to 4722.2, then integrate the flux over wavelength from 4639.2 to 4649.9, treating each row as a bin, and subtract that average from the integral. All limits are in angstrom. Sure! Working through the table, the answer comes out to 2387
